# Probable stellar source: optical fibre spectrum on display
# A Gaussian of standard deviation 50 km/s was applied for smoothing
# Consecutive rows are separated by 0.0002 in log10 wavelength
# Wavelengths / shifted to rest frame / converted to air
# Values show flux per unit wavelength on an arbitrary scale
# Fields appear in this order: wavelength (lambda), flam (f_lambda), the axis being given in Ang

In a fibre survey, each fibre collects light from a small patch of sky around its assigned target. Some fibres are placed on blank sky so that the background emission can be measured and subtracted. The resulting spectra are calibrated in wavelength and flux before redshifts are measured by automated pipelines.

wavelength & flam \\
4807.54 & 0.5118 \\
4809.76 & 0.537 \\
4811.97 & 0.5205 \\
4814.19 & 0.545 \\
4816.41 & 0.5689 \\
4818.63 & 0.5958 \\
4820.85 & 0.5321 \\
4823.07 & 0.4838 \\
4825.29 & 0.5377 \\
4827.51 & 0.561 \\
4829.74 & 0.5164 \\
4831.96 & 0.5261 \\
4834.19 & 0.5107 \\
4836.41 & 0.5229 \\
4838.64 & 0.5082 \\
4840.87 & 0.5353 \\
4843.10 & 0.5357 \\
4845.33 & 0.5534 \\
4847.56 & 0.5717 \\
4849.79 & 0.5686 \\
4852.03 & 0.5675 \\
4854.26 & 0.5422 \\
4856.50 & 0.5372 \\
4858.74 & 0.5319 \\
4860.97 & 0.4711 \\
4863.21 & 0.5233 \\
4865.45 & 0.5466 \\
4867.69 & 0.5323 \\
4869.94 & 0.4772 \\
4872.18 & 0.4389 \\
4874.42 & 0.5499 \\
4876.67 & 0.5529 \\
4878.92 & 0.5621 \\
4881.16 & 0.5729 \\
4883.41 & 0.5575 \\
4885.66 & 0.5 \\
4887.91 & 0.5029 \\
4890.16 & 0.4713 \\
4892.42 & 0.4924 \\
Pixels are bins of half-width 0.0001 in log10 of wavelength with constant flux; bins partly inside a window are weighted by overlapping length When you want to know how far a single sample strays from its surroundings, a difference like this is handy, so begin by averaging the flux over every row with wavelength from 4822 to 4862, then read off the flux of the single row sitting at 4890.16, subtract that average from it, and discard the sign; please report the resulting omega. 0.061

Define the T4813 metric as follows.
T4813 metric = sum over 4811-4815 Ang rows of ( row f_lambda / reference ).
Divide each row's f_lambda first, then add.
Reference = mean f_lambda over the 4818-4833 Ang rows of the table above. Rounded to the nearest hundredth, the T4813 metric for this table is 1.99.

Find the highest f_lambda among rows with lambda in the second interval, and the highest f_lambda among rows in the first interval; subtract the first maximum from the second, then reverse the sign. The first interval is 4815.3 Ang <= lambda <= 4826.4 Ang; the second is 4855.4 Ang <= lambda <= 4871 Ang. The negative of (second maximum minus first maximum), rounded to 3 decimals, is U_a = 0.049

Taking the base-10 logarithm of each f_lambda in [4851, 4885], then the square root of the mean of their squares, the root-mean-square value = 0.278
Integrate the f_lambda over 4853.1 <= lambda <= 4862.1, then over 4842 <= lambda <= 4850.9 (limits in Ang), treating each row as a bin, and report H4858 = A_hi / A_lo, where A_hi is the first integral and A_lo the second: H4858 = 0.94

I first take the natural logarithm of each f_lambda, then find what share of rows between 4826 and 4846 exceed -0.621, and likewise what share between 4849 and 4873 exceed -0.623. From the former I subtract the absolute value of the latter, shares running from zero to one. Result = -0.2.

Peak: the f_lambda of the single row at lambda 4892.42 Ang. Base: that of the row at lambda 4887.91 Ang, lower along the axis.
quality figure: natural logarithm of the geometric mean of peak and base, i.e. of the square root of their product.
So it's -0.698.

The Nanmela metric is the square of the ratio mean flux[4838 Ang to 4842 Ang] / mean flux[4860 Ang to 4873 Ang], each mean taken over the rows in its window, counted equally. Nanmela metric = 1.10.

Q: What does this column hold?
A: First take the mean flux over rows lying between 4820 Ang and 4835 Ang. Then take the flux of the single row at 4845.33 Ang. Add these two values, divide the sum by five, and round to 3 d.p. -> 0.215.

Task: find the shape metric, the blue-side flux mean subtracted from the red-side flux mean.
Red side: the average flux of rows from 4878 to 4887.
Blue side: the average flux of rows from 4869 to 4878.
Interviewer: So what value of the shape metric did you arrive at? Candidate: 0.04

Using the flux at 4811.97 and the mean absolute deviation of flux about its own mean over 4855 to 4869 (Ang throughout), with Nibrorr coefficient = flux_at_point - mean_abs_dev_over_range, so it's 0.503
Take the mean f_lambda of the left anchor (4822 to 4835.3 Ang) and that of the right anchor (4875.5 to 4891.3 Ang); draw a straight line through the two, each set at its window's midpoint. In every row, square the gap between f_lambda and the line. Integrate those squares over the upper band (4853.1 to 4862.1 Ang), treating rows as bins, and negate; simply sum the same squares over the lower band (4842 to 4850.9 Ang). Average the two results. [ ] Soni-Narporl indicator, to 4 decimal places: -0.0016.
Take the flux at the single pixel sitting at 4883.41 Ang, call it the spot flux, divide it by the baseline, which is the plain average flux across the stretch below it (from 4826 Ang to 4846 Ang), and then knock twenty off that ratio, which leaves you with -18.9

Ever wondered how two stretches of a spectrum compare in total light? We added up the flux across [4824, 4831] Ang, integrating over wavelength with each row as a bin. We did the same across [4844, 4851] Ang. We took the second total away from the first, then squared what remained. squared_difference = 0.04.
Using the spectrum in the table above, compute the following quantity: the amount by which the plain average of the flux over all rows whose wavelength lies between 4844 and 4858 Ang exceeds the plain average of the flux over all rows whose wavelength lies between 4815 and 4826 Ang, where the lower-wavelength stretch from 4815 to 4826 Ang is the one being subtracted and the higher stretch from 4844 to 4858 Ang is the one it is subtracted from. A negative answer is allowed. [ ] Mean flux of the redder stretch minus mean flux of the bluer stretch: 0.01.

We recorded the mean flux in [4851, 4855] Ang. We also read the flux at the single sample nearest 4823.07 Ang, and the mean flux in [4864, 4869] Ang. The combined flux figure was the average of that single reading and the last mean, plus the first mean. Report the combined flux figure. 1.07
